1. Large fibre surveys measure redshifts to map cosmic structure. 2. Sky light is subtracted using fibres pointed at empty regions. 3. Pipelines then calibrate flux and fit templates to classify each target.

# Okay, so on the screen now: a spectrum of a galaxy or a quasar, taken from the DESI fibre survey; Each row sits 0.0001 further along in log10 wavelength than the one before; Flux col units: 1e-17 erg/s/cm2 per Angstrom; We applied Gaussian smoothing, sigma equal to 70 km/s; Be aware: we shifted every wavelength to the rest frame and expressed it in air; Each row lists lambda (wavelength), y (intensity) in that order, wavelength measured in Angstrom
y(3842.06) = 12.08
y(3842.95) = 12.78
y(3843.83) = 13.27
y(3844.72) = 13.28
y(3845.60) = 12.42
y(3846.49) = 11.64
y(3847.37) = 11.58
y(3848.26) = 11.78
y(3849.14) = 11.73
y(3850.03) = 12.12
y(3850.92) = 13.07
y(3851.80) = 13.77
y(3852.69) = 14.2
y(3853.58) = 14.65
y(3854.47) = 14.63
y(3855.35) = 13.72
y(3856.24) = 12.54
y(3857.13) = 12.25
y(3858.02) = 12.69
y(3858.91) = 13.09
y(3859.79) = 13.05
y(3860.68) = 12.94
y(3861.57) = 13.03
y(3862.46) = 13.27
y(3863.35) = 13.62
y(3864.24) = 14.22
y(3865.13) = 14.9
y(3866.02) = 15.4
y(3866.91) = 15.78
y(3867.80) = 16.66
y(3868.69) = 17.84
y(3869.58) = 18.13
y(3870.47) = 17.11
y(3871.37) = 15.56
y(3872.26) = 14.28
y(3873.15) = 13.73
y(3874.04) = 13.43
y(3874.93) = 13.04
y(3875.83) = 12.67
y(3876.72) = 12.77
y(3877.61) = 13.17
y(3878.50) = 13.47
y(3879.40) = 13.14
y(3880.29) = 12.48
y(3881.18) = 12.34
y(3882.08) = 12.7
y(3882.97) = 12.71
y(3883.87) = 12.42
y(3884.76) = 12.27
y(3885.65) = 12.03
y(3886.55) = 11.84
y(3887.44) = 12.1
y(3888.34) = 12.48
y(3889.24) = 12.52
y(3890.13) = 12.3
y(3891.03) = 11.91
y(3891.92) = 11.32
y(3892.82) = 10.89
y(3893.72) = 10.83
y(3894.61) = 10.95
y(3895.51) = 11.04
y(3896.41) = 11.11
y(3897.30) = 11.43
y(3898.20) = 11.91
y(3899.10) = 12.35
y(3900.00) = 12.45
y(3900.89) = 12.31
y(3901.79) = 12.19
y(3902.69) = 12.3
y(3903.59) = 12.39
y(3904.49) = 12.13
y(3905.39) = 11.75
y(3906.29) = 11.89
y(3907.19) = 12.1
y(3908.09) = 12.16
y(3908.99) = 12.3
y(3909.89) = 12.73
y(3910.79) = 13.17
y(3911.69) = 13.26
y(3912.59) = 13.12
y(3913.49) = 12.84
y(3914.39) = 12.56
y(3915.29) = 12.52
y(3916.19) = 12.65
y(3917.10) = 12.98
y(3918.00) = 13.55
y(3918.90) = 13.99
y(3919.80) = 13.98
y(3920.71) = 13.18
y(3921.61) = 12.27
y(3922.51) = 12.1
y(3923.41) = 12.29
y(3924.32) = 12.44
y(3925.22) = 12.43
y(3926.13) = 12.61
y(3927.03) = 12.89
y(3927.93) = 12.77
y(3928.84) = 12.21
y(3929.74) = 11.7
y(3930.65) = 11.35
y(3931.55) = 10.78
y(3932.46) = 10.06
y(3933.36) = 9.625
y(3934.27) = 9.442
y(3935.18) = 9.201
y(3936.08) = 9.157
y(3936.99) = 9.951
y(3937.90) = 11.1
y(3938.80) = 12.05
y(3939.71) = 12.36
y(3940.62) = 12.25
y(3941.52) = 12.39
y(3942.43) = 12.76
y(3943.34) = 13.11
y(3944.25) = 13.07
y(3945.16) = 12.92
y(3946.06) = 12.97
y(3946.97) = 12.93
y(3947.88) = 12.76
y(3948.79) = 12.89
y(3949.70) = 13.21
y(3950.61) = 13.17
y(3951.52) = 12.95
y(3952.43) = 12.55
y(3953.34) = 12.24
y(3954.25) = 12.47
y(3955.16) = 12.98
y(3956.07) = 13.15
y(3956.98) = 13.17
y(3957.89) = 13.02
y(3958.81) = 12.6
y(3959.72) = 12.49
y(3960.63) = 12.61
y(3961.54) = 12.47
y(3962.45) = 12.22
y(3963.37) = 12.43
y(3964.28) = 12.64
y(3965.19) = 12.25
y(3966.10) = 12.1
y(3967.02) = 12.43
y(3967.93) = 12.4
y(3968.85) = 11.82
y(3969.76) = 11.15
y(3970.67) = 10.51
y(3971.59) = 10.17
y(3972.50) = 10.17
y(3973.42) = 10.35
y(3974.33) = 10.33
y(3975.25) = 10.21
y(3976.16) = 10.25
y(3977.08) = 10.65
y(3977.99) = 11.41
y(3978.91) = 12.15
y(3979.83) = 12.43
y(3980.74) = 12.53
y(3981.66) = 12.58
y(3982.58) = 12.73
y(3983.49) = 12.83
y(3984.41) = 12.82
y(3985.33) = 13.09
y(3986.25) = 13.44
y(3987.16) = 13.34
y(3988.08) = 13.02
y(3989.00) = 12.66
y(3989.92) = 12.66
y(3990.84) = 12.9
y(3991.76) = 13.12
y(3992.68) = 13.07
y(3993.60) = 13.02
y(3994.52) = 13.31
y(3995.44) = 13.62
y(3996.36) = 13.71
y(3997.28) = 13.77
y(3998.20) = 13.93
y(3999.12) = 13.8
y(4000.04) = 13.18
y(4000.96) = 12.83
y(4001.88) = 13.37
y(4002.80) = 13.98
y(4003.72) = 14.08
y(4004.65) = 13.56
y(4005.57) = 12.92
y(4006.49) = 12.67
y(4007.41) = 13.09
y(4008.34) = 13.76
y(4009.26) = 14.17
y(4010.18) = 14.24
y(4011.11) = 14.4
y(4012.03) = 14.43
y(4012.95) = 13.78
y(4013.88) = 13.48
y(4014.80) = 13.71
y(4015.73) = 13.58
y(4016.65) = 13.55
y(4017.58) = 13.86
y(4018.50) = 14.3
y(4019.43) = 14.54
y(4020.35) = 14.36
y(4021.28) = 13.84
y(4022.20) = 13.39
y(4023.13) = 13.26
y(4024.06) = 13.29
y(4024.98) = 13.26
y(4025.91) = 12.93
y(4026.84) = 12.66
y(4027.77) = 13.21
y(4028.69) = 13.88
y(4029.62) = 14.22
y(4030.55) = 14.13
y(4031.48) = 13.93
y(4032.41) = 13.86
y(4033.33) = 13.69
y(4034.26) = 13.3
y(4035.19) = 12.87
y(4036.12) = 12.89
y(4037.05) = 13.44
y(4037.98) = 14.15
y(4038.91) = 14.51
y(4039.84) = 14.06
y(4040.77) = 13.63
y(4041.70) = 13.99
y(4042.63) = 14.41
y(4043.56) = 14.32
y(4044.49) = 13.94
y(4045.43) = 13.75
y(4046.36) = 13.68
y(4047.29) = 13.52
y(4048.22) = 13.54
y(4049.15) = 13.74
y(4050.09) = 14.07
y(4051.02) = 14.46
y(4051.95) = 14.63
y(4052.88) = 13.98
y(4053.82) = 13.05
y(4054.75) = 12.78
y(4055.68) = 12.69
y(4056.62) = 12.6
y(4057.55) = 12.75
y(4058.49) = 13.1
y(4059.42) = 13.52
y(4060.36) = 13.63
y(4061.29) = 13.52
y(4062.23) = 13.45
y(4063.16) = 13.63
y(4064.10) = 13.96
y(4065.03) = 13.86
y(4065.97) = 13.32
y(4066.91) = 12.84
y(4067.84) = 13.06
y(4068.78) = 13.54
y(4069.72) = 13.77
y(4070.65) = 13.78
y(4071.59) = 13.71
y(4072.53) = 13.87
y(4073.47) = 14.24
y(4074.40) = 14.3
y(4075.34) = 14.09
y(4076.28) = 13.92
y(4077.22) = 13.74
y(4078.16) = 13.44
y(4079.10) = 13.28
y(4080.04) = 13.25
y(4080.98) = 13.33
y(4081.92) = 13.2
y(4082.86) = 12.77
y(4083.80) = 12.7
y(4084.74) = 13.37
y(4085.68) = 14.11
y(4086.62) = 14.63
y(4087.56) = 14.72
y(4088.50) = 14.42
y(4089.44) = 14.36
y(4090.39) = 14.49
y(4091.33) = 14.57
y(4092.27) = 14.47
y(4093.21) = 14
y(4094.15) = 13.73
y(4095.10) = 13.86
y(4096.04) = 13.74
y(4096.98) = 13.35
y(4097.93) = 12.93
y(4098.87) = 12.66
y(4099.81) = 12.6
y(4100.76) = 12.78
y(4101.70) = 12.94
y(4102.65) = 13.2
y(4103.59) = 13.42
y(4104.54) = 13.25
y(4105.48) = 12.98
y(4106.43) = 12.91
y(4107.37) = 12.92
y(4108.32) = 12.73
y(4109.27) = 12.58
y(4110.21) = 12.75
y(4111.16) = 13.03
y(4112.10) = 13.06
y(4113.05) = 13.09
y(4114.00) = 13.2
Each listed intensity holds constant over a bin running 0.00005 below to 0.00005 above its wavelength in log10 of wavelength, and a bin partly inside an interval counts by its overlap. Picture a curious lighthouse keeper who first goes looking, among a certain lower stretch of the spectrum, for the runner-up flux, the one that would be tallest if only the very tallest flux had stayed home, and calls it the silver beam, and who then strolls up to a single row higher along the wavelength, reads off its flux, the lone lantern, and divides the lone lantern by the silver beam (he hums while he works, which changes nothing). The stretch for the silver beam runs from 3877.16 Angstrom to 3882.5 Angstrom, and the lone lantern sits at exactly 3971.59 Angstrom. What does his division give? 0.77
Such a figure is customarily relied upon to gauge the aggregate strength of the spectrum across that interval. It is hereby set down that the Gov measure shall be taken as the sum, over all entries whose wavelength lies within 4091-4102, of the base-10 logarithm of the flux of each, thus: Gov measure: 14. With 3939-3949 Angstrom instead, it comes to 12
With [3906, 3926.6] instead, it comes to 25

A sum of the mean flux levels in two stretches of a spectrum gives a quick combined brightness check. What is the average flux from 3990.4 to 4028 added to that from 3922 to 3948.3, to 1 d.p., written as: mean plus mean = 25.3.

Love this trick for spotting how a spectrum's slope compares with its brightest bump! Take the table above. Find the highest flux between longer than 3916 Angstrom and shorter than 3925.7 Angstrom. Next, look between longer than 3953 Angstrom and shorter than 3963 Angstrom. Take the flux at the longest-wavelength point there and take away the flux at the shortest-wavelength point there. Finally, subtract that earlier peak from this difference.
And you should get -14.0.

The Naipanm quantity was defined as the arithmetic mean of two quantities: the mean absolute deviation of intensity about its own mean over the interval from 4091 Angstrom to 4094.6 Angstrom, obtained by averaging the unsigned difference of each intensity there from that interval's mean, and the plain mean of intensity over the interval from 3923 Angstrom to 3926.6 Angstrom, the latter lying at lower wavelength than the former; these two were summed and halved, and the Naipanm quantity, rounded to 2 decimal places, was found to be 6.38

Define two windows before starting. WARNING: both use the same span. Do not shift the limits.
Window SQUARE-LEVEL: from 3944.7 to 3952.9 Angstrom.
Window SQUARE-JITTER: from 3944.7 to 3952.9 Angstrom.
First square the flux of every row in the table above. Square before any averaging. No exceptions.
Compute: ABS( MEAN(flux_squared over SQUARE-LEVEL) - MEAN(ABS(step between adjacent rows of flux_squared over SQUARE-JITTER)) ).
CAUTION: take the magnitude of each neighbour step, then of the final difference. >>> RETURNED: 163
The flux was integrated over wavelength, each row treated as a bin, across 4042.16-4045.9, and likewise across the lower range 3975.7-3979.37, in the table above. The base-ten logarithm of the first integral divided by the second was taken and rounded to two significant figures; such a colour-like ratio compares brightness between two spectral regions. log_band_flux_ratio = 0.11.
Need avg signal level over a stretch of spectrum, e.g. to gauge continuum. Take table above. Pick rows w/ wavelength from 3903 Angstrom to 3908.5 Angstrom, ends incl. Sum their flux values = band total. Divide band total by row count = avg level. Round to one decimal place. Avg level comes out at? 12.1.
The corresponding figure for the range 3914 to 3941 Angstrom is 11.9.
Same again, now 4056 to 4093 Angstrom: 13.7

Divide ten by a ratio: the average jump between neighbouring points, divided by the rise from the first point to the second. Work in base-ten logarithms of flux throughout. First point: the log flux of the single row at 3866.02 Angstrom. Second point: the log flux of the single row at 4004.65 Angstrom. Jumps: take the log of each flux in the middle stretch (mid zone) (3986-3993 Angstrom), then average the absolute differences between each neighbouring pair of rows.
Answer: -90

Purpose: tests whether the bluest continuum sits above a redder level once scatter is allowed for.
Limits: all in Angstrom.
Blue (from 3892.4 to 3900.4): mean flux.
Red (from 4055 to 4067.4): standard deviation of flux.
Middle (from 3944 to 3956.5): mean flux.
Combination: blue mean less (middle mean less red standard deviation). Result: -1.0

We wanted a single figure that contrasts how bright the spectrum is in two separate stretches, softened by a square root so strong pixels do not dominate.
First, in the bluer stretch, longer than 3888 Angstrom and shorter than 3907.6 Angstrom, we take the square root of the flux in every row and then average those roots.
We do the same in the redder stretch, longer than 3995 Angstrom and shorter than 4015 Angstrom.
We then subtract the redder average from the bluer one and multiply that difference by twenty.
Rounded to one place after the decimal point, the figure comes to -5.1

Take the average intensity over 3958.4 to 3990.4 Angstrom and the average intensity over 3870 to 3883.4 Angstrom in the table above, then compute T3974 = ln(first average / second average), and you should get -0.12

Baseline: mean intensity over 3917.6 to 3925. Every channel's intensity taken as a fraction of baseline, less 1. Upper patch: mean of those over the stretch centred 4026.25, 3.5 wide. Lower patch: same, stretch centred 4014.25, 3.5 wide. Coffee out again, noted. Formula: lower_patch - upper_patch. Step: 0.05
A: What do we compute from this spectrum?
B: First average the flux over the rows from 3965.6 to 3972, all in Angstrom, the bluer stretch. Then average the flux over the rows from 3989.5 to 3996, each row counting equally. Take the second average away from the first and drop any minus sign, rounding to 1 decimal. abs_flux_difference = 1.6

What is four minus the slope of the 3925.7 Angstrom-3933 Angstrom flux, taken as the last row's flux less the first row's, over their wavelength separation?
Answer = 4.40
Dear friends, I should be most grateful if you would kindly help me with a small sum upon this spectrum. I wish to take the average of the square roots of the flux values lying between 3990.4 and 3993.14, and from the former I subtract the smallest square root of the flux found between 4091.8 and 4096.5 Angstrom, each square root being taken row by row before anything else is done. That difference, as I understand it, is -0.10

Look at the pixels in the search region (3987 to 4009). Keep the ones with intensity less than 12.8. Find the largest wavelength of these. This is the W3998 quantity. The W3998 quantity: 4006.49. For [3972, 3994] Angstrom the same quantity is 3989.92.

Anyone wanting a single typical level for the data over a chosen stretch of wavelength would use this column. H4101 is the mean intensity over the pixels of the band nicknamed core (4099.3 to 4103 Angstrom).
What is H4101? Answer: 12.9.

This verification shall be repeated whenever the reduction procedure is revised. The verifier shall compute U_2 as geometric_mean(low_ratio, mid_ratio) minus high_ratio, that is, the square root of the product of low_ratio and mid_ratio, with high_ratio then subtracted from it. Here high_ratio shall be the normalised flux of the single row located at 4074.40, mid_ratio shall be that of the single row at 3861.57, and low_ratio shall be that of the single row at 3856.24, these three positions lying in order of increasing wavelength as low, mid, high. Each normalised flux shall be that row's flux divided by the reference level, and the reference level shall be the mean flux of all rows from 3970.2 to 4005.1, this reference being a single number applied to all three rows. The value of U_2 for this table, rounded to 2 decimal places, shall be -0.12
